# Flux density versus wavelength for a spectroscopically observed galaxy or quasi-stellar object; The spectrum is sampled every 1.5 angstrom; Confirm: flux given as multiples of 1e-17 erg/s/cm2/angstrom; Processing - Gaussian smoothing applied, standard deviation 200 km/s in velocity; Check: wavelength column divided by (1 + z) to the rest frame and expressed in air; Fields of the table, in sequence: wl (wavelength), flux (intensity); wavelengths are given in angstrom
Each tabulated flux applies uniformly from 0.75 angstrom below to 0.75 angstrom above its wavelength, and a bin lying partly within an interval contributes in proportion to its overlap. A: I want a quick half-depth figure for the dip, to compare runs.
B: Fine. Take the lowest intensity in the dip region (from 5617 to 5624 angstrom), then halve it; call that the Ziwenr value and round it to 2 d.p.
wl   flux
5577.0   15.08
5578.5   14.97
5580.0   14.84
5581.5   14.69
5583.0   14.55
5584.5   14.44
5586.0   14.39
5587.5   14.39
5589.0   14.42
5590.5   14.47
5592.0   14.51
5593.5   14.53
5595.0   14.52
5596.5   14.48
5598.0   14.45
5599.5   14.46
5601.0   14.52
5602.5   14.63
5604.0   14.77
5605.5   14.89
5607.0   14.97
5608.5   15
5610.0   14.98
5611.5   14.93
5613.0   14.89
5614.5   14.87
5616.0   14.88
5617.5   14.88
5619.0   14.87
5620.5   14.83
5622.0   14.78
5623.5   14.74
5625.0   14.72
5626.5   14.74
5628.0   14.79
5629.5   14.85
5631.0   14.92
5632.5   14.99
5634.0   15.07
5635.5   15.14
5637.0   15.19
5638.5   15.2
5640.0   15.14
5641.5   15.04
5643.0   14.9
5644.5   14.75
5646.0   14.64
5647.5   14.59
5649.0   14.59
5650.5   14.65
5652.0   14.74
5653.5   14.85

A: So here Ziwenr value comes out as 7.37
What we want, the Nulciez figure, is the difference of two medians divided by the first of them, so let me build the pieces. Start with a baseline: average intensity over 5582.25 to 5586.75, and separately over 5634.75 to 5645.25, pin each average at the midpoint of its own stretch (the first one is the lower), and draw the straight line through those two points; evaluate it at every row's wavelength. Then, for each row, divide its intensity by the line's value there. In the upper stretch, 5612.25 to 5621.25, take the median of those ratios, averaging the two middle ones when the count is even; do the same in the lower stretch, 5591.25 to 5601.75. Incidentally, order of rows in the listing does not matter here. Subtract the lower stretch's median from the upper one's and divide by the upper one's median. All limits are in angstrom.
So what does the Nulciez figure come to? 0.012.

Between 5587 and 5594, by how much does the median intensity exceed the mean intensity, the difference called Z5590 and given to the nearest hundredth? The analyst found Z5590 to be 0.01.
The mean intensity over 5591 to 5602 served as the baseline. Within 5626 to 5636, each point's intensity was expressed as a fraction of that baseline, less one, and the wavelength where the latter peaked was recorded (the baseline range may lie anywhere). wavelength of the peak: 5635.5 angstrom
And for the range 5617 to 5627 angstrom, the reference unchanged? 5617.5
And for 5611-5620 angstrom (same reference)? 5611.5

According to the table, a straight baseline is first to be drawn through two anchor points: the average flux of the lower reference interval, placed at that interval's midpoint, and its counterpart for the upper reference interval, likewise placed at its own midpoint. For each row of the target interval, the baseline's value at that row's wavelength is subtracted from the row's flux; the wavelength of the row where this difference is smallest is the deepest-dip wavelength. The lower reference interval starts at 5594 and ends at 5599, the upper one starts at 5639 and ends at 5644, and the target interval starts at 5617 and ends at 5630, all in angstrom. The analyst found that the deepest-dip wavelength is 5625.0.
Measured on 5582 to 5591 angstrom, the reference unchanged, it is 5587.5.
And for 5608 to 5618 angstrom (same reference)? 5617.5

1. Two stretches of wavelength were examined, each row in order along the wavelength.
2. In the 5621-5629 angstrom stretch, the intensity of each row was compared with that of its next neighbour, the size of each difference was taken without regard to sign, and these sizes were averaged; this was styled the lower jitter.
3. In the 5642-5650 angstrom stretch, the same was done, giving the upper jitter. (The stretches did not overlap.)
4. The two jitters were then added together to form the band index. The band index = 0.110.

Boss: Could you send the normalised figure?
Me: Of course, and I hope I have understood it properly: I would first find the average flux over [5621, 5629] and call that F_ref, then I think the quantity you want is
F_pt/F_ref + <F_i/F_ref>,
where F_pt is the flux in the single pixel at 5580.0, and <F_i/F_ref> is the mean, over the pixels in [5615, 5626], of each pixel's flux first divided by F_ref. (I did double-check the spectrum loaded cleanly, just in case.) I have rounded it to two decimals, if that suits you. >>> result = 2.01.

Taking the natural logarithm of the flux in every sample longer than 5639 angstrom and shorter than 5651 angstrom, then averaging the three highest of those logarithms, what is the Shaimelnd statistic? 2.710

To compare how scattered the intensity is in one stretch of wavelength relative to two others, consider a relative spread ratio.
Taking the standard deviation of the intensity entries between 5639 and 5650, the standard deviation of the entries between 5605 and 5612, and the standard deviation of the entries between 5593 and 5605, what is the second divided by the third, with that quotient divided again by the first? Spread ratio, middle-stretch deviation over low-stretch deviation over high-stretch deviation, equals 2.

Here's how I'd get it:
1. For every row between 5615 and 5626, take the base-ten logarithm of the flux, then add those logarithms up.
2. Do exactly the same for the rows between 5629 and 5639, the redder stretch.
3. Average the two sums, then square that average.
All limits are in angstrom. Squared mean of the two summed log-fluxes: 67.5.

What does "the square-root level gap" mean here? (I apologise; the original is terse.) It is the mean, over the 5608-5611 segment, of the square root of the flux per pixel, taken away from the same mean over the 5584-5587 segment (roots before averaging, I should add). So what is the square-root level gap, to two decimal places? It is -0.07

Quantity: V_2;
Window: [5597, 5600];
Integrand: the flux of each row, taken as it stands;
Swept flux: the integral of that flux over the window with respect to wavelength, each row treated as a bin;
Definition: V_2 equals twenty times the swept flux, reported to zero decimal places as 867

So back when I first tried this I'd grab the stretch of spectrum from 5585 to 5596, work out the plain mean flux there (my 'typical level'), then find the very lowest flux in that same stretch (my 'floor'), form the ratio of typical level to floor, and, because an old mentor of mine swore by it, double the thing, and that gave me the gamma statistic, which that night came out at 2.010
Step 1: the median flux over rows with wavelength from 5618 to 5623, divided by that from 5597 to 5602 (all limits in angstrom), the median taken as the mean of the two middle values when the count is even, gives 1.03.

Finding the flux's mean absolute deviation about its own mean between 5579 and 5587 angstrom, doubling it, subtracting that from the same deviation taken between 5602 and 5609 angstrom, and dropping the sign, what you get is 0.17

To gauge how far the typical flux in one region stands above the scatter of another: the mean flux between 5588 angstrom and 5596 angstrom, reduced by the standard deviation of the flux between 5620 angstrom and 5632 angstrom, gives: 14.4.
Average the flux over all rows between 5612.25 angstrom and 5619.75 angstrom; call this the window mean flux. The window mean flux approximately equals 14.9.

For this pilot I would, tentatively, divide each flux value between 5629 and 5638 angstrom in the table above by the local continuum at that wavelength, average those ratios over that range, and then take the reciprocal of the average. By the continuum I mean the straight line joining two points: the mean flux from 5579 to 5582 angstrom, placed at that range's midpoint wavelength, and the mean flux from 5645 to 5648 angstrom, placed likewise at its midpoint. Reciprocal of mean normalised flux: 0.97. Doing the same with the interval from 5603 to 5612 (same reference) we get 0.99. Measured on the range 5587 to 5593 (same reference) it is 1.02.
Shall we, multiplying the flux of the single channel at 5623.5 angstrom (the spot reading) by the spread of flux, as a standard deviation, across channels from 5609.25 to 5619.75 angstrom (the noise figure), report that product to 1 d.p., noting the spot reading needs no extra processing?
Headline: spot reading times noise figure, 0.6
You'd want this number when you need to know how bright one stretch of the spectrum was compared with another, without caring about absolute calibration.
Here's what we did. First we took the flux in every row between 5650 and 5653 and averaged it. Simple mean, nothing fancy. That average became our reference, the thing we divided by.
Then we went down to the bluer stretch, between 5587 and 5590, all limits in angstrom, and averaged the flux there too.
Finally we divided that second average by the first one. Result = 0.98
